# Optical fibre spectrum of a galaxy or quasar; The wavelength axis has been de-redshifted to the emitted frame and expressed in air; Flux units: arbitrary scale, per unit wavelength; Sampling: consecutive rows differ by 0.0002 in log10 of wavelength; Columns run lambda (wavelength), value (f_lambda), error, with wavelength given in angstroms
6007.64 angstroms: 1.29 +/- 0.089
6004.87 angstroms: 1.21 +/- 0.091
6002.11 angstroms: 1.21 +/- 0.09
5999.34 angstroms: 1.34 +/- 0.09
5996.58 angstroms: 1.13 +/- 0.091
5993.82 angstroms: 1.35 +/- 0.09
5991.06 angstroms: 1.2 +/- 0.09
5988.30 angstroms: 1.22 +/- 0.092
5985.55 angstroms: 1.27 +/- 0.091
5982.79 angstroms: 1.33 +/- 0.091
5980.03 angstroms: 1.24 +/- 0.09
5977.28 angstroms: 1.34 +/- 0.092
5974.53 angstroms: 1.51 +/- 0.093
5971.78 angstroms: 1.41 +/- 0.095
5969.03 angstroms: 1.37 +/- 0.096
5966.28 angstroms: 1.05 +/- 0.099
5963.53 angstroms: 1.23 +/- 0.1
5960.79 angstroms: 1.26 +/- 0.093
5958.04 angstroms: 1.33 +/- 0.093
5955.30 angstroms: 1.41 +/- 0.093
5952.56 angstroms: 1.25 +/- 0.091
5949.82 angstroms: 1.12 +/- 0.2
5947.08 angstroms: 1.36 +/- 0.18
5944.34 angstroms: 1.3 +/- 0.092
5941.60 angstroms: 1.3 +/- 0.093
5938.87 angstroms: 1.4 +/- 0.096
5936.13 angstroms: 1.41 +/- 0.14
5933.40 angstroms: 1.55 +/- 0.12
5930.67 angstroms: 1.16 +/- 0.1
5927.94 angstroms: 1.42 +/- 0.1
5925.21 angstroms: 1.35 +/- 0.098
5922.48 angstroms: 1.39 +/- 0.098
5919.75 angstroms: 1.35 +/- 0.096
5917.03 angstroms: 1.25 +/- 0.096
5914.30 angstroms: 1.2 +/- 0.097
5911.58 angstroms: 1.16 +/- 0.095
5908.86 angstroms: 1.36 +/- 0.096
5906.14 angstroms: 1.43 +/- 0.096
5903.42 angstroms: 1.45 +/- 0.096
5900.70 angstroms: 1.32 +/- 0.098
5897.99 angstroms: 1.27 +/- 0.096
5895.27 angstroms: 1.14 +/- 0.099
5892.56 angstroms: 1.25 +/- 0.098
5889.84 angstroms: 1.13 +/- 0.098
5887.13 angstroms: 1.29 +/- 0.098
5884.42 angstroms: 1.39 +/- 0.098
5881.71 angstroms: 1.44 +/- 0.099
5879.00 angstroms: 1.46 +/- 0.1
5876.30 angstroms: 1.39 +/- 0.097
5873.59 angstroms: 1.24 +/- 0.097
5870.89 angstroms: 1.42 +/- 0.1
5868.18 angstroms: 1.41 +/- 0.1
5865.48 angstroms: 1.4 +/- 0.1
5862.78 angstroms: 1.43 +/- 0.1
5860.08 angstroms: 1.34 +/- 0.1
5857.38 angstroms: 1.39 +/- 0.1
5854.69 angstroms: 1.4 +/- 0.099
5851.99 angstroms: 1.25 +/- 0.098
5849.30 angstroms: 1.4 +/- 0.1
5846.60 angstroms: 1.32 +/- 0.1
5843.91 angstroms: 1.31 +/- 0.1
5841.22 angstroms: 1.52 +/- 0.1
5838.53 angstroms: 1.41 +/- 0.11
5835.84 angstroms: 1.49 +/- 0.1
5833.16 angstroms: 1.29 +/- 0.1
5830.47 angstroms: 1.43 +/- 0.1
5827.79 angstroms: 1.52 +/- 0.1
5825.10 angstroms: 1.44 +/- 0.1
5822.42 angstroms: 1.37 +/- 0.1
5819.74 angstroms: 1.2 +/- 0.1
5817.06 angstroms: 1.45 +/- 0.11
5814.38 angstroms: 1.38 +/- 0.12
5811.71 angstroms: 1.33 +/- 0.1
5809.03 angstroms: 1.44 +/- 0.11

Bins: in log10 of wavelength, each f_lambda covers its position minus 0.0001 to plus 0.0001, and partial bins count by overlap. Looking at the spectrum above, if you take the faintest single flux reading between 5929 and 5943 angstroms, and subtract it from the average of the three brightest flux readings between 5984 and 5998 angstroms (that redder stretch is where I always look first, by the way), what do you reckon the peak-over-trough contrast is 0.12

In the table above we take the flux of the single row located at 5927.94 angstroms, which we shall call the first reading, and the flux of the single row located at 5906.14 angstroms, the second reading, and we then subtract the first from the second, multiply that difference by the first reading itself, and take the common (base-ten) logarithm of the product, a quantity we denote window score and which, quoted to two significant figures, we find -1.8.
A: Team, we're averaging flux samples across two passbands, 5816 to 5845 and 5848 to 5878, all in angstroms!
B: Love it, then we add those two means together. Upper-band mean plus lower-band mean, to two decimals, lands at 2.77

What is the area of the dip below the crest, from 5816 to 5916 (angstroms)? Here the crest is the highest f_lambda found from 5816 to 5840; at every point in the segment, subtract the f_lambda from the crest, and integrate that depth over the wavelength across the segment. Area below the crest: 16.6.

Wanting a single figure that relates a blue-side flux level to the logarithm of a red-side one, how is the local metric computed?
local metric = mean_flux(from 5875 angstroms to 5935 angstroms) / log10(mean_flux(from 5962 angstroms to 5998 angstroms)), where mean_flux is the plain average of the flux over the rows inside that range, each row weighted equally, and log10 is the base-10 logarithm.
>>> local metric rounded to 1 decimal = 12.3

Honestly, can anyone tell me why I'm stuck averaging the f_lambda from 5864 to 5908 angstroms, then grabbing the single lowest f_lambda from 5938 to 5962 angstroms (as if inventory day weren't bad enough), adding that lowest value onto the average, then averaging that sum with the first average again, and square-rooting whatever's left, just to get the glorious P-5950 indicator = 1.38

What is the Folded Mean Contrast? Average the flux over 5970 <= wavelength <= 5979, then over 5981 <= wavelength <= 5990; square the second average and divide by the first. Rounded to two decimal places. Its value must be 1.14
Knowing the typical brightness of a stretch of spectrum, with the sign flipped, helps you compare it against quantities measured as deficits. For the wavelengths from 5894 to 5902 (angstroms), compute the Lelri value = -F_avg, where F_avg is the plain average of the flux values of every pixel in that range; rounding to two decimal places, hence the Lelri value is -1.24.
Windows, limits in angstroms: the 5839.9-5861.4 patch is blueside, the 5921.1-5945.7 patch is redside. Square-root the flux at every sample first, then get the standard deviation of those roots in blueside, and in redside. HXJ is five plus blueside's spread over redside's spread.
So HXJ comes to 5.7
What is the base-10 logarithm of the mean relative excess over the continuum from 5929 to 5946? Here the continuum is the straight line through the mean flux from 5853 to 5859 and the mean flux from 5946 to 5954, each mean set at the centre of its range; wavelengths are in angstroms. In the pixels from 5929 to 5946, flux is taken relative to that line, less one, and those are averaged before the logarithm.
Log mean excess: -1.1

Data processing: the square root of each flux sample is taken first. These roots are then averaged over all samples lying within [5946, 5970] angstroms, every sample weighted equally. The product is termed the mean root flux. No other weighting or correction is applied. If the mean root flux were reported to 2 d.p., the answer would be 1.12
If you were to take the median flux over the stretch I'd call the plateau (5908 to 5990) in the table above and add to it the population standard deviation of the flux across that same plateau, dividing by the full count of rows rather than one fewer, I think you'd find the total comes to 1.44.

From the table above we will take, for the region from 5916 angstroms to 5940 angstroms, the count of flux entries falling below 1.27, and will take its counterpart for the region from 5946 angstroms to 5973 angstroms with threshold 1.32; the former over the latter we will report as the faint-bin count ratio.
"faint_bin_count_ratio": 0.4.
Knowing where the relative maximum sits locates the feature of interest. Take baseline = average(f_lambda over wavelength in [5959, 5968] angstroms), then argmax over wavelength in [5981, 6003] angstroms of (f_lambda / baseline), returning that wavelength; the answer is 5993.82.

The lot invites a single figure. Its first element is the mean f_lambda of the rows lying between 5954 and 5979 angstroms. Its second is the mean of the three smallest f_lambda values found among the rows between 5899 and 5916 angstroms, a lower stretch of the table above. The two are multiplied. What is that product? 1.62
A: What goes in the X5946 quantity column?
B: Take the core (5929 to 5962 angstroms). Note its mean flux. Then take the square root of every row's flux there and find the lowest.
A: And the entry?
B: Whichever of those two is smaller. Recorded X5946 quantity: 1.06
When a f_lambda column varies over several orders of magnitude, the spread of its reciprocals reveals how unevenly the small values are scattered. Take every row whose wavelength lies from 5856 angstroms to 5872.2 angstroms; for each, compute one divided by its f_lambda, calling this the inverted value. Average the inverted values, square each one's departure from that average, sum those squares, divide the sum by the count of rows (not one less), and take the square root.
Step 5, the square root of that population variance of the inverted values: 0.02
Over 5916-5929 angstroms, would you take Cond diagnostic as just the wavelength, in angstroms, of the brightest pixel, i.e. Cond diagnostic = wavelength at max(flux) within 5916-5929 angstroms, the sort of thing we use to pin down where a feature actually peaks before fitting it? 5927.94 angstroms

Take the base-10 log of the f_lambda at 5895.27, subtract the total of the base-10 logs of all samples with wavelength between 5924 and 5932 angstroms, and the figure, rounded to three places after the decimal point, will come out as -0.290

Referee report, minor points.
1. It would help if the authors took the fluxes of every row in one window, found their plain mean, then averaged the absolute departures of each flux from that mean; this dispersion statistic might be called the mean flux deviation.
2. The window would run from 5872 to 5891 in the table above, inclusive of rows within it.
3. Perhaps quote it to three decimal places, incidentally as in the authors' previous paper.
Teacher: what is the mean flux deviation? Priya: 0.098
